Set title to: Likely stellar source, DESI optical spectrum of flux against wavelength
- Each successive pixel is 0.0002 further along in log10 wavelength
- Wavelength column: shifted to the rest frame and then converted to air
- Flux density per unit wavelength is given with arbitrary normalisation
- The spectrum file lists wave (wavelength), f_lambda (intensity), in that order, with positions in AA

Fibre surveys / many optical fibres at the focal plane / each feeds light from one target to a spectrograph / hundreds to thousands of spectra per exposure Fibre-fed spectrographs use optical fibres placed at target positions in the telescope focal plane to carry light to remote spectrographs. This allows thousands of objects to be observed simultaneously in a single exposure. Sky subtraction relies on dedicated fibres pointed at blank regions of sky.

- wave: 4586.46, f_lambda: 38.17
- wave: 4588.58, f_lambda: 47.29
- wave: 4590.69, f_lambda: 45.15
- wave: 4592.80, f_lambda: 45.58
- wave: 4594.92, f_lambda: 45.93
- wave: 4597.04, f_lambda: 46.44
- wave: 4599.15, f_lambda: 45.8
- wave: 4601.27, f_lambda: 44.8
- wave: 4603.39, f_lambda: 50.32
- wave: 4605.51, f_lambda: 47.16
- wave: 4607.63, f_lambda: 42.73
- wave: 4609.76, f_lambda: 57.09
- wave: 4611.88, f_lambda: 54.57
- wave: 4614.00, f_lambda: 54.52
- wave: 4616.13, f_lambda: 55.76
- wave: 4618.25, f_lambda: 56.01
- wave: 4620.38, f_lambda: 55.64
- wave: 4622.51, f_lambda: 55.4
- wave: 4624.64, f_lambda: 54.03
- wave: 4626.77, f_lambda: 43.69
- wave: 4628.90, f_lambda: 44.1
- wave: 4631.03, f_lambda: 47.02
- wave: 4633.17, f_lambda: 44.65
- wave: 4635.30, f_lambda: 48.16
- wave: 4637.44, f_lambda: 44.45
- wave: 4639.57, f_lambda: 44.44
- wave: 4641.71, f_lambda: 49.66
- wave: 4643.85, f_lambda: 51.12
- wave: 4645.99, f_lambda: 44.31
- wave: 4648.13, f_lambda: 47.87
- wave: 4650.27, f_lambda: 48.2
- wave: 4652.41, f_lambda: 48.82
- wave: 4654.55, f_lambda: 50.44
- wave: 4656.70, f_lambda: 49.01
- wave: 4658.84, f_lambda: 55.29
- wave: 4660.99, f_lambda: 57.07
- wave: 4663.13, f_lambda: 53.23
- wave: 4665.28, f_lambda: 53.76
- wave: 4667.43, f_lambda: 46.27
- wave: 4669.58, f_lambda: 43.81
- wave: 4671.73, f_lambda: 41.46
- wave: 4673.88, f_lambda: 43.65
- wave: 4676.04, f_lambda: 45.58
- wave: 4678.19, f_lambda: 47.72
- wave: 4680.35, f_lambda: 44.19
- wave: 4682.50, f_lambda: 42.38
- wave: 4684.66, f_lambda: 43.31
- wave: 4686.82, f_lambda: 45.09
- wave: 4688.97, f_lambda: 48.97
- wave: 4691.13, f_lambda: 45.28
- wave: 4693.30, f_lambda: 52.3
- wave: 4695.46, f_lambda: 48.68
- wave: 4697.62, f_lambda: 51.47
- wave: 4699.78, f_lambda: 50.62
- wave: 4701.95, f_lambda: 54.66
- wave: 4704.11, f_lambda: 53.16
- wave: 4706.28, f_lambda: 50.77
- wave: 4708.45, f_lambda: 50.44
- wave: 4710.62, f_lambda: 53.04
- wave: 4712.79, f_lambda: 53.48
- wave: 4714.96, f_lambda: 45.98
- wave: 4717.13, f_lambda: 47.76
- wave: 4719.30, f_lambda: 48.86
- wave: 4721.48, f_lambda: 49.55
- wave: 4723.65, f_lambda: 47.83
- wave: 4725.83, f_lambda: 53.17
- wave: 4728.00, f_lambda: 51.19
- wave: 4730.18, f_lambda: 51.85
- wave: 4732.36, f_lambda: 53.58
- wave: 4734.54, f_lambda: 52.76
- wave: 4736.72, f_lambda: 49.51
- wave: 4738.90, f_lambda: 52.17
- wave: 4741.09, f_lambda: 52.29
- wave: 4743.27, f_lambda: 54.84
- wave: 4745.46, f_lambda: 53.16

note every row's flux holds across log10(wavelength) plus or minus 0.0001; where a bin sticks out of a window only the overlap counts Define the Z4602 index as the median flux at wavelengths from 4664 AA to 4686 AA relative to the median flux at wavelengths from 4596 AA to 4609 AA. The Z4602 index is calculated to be 0.95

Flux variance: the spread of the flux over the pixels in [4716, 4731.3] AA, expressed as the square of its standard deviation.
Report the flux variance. 4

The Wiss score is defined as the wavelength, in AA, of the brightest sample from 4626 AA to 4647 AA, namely 4643.85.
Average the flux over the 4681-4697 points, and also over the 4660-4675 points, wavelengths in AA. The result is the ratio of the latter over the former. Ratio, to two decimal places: 1.04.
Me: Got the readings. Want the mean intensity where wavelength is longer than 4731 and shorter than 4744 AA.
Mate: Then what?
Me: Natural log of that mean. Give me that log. 3.96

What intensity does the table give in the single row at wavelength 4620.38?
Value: 55.64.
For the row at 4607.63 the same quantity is 42.73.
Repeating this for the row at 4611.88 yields 54.57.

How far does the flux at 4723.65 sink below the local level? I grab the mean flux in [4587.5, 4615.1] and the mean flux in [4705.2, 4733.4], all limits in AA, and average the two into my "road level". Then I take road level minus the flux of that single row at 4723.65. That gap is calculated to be 1.6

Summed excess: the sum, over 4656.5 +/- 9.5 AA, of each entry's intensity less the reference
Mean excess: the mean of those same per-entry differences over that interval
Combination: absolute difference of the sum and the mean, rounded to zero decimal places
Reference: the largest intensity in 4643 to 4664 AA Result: 44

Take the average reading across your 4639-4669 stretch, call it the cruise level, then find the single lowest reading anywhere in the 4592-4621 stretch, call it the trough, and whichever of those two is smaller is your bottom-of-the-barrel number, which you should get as 42.7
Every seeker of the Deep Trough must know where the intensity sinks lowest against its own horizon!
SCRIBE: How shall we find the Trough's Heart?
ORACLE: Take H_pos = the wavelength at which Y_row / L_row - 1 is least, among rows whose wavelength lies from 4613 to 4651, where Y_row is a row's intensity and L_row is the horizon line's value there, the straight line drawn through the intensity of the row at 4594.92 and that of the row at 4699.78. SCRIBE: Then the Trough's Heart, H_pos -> 4645.99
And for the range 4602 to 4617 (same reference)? 4607.63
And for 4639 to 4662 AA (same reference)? 4645.99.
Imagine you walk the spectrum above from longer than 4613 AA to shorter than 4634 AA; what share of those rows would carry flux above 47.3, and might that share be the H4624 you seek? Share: 0.60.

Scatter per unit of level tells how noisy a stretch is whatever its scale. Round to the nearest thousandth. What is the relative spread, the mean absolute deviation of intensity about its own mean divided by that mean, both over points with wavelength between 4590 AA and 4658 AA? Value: 0.075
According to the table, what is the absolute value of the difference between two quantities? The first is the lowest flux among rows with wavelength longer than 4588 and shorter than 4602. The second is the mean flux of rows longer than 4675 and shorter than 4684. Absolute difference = 0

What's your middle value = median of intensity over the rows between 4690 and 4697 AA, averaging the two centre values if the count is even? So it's 49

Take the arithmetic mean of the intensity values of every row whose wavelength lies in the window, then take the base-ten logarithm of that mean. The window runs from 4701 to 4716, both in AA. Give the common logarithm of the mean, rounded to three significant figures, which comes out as 1.71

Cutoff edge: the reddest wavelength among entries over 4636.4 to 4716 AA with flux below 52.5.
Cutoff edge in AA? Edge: 4714.96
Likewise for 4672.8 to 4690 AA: 4688.97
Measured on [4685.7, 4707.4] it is 4706.28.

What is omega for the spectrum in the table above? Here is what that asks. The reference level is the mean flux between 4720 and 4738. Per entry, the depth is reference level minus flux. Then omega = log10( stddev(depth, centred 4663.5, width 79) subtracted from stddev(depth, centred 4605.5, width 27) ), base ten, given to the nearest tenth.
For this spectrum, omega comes 0.0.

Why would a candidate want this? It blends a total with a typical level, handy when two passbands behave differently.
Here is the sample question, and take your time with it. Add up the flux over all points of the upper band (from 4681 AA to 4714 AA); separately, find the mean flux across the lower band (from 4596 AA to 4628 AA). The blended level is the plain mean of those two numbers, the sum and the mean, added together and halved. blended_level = 397.3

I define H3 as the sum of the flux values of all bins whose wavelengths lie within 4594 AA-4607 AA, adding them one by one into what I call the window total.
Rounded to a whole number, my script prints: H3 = 280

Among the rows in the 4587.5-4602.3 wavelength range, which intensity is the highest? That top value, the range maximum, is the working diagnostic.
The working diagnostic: 47.29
